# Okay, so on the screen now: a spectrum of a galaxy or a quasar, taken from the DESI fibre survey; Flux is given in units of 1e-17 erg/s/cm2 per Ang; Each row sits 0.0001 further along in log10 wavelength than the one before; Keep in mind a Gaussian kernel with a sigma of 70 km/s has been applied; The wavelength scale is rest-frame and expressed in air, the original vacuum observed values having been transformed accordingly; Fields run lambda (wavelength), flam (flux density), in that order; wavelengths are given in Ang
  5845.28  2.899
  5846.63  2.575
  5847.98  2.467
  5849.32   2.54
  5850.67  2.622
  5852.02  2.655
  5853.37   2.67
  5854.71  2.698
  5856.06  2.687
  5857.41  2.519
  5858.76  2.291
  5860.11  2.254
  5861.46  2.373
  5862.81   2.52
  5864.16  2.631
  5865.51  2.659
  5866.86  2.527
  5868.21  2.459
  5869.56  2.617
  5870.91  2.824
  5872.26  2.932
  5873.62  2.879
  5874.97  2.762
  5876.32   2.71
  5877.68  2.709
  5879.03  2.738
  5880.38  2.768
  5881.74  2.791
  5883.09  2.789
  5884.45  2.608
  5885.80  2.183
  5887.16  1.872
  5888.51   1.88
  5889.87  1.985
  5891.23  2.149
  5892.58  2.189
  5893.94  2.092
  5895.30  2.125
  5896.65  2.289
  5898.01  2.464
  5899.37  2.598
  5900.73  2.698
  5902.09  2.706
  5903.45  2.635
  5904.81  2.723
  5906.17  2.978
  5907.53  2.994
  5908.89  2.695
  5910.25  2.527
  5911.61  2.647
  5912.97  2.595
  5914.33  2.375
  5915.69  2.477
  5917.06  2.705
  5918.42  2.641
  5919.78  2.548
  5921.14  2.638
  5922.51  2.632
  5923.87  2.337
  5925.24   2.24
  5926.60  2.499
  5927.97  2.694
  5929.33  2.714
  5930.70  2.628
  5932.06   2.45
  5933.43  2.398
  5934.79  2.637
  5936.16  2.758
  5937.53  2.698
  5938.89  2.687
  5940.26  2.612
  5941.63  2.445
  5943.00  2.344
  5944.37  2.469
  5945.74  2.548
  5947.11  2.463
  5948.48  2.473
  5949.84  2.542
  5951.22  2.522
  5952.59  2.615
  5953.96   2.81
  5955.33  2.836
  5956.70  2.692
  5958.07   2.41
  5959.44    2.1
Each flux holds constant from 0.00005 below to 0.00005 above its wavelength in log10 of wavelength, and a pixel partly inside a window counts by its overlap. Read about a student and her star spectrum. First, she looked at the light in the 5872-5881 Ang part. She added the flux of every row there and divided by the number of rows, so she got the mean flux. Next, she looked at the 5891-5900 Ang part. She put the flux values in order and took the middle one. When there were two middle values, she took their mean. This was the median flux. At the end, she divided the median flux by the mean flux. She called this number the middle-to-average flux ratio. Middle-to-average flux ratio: 0.79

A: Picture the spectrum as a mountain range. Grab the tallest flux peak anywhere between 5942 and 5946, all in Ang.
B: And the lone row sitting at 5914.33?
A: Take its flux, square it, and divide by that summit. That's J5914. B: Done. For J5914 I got 2.21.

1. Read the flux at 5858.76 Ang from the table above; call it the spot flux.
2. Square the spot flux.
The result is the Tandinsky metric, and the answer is 5.25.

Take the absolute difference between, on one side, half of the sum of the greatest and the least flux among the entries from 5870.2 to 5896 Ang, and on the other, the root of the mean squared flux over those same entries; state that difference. 0.10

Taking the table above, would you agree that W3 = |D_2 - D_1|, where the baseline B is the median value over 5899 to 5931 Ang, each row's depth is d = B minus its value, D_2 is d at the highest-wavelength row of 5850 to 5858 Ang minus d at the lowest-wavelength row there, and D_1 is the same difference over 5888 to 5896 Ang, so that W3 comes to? 0.35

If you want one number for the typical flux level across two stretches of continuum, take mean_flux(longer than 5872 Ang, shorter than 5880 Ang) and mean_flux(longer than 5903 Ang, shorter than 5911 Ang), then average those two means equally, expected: 2.77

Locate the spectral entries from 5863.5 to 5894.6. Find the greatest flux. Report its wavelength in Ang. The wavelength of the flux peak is 5872.26 Ang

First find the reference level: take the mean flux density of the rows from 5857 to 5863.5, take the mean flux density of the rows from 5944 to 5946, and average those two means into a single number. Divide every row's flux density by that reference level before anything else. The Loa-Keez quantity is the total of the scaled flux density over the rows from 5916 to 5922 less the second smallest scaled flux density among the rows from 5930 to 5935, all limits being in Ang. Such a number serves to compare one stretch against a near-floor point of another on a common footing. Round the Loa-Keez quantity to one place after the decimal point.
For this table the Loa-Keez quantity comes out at 3.3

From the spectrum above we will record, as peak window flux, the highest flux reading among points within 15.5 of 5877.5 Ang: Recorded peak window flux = 2.932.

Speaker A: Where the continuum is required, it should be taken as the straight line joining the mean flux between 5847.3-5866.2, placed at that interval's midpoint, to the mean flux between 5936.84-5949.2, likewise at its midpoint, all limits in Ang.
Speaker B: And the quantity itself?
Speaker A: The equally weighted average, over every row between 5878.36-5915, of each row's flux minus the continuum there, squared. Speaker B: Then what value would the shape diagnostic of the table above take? 0.104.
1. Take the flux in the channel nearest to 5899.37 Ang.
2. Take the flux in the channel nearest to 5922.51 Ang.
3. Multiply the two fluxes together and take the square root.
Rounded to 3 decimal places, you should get 2.615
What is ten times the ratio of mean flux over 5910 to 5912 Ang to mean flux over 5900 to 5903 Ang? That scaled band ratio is 9.6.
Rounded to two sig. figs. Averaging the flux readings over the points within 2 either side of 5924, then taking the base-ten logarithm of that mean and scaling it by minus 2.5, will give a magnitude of -0.95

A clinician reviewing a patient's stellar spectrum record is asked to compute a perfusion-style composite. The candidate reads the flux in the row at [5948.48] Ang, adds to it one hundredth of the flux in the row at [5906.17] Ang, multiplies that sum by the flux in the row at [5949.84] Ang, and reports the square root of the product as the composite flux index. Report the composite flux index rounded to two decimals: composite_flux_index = 2.52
